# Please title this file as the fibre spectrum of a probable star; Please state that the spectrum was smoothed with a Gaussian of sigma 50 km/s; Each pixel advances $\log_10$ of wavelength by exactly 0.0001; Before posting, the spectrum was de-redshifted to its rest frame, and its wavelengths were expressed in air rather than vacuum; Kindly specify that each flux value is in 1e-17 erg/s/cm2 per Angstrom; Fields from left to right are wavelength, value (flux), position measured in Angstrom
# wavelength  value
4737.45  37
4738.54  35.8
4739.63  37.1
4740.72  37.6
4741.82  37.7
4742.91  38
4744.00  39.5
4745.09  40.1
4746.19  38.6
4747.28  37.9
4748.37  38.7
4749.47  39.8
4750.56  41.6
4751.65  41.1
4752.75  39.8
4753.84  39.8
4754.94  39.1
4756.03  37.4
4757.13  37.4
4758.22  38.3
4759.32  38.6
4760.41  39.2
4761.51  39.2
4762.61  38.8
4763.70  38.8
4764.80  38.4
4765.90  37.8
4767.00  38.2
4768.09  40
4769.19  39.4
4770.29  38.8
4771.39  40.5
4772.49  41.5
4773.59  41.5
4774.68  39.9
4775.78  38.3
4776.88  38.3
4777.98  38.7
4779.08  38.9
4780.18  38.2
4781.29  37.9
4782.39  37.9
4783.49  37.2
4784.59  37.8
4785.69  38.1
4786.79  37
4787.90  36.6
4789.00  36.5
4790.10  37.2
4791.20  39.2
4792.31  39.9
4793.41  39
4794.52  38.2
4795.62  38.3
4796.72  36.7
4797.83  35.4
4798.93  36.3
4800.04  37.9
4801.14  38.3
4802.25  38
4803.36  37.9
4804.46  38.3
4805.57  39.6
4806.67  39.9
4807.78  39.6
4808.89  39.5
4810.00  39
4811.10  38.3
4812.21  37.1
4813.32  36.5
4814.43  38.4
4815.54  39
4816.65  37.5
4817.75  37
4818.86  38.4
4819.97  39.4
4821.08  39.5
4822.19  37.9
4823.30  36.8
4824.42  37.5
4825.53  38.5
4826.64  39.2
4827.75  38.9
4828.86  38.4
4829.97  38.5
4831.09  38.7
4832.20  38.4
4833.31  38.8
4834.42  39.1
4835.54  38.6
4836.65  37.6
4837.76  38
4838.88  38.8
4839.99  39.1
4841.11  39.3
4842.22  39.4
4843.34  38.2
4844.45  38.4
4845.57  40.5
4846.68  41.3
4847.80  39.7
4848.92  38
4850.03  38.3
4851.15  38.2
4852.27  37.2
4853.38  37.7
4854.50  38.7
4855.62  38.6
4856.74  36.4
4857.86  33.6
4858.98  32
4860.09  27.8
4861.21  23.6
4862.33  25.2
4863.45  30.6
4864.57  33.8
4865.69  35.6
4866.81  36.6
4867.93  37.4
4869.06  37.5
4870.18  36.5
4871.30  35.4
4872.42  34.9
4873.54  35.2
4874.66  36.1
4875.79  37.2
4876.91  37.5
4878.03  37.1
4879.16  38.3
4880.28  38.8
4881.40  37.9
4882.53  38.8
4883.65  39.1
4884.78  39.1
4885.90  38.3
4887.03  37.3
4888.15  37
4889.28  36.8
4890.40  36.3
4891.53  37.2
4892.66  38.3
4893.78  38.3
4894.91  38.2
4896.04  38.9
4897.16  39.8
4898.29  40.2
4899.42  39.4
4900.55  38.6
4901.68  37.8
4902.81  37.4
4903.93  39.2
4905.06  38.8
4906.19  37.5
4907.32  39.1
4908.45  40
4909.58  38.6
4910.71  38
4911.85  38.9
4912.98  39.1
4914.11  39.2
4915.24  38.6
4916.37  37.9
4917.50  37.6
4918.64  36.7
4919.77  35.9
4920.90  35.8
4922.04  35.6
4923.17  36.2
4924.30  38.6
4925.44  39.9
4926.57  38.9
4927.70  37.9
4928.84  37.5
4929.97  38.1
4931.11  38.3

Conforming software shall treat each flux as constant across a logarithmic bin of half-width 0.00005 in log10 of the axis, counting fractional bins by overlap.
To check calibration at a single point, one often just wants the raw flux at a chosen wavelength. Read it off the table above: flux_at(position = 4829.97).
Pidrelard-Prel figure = 38.5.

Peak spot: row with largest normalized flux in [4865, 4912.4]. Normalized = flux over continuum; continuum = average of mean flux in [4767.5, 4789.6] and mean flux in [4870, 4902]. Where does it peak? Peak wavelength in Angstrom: 4898.29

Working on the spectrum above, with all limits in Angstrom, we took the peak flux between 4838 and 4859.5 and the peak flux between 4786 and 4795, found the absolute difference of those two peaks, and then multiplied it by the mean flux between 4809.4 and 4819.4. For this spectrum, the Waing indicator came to 53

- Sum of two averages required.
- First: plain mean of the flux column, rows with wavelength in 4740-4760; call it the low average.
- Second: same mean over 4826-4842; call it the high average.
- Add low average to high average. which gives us 77.6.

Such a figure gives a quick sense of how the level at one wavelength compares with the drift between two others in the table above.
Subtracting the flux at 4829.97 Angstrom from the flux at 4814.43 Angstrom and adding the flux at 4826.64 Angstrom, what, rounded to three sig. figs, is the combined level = 39.1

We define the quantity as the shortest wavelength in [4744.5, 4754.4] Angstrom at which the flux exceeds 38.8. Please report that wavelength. 4745.09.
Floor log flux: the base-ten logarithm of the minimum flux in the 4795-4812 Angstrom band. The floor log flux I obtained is 1.55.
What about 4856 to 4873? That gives 1.37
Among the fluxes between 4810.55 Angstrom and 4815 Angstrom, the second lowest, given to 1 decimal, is 37.1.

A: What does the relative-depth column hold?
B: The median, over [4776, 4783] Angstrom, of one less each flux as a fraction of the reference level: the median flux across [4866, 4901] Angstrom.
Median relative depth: -0.0200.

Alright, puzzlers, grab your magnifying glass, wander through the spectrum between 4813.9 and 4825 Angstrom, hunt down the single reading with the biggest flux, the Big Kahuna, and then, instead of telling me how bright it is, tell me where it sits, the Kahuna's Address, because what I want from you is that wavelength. 4821.08 Angstrom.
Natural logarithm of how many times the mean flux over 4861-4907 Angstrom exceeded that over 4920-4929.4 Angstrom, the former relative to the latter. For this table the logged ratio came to -0.02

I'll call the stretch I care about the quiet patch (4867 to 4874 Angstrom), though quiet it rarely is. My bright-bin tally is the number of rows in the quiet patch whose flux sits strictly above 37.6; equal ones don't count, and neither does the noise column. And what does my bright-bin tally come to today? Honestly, 0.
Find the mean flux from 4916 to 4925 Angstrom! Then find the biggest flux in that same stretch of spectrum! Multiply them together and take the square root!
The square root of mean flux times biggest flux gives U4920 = 37.7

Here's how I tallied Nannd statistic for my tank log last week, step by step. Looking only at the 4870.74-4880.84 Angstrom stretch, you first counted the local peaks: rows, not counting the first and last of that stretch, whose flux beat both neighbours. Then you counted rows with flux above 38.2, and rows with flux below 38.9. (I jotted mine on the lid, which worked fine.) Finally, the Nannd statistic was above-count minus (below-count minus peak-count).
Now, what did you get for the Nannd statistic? -6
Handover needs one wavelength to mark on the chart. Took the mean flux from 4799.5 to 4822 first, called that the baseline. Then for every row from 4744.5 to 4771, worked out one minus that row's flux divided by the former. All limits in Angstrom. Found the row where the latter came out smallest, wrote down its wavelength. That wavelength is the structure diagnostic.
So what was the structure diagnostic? 4750.56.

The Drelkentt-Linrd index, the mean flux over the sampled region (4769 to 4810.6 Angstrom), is 38.45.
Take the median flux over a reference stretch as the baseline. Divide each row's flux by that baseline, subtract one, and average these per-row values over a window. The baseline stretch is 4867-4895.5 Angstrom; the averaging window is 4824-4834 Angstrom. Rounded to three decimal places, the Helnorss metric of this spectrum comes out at 0.031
